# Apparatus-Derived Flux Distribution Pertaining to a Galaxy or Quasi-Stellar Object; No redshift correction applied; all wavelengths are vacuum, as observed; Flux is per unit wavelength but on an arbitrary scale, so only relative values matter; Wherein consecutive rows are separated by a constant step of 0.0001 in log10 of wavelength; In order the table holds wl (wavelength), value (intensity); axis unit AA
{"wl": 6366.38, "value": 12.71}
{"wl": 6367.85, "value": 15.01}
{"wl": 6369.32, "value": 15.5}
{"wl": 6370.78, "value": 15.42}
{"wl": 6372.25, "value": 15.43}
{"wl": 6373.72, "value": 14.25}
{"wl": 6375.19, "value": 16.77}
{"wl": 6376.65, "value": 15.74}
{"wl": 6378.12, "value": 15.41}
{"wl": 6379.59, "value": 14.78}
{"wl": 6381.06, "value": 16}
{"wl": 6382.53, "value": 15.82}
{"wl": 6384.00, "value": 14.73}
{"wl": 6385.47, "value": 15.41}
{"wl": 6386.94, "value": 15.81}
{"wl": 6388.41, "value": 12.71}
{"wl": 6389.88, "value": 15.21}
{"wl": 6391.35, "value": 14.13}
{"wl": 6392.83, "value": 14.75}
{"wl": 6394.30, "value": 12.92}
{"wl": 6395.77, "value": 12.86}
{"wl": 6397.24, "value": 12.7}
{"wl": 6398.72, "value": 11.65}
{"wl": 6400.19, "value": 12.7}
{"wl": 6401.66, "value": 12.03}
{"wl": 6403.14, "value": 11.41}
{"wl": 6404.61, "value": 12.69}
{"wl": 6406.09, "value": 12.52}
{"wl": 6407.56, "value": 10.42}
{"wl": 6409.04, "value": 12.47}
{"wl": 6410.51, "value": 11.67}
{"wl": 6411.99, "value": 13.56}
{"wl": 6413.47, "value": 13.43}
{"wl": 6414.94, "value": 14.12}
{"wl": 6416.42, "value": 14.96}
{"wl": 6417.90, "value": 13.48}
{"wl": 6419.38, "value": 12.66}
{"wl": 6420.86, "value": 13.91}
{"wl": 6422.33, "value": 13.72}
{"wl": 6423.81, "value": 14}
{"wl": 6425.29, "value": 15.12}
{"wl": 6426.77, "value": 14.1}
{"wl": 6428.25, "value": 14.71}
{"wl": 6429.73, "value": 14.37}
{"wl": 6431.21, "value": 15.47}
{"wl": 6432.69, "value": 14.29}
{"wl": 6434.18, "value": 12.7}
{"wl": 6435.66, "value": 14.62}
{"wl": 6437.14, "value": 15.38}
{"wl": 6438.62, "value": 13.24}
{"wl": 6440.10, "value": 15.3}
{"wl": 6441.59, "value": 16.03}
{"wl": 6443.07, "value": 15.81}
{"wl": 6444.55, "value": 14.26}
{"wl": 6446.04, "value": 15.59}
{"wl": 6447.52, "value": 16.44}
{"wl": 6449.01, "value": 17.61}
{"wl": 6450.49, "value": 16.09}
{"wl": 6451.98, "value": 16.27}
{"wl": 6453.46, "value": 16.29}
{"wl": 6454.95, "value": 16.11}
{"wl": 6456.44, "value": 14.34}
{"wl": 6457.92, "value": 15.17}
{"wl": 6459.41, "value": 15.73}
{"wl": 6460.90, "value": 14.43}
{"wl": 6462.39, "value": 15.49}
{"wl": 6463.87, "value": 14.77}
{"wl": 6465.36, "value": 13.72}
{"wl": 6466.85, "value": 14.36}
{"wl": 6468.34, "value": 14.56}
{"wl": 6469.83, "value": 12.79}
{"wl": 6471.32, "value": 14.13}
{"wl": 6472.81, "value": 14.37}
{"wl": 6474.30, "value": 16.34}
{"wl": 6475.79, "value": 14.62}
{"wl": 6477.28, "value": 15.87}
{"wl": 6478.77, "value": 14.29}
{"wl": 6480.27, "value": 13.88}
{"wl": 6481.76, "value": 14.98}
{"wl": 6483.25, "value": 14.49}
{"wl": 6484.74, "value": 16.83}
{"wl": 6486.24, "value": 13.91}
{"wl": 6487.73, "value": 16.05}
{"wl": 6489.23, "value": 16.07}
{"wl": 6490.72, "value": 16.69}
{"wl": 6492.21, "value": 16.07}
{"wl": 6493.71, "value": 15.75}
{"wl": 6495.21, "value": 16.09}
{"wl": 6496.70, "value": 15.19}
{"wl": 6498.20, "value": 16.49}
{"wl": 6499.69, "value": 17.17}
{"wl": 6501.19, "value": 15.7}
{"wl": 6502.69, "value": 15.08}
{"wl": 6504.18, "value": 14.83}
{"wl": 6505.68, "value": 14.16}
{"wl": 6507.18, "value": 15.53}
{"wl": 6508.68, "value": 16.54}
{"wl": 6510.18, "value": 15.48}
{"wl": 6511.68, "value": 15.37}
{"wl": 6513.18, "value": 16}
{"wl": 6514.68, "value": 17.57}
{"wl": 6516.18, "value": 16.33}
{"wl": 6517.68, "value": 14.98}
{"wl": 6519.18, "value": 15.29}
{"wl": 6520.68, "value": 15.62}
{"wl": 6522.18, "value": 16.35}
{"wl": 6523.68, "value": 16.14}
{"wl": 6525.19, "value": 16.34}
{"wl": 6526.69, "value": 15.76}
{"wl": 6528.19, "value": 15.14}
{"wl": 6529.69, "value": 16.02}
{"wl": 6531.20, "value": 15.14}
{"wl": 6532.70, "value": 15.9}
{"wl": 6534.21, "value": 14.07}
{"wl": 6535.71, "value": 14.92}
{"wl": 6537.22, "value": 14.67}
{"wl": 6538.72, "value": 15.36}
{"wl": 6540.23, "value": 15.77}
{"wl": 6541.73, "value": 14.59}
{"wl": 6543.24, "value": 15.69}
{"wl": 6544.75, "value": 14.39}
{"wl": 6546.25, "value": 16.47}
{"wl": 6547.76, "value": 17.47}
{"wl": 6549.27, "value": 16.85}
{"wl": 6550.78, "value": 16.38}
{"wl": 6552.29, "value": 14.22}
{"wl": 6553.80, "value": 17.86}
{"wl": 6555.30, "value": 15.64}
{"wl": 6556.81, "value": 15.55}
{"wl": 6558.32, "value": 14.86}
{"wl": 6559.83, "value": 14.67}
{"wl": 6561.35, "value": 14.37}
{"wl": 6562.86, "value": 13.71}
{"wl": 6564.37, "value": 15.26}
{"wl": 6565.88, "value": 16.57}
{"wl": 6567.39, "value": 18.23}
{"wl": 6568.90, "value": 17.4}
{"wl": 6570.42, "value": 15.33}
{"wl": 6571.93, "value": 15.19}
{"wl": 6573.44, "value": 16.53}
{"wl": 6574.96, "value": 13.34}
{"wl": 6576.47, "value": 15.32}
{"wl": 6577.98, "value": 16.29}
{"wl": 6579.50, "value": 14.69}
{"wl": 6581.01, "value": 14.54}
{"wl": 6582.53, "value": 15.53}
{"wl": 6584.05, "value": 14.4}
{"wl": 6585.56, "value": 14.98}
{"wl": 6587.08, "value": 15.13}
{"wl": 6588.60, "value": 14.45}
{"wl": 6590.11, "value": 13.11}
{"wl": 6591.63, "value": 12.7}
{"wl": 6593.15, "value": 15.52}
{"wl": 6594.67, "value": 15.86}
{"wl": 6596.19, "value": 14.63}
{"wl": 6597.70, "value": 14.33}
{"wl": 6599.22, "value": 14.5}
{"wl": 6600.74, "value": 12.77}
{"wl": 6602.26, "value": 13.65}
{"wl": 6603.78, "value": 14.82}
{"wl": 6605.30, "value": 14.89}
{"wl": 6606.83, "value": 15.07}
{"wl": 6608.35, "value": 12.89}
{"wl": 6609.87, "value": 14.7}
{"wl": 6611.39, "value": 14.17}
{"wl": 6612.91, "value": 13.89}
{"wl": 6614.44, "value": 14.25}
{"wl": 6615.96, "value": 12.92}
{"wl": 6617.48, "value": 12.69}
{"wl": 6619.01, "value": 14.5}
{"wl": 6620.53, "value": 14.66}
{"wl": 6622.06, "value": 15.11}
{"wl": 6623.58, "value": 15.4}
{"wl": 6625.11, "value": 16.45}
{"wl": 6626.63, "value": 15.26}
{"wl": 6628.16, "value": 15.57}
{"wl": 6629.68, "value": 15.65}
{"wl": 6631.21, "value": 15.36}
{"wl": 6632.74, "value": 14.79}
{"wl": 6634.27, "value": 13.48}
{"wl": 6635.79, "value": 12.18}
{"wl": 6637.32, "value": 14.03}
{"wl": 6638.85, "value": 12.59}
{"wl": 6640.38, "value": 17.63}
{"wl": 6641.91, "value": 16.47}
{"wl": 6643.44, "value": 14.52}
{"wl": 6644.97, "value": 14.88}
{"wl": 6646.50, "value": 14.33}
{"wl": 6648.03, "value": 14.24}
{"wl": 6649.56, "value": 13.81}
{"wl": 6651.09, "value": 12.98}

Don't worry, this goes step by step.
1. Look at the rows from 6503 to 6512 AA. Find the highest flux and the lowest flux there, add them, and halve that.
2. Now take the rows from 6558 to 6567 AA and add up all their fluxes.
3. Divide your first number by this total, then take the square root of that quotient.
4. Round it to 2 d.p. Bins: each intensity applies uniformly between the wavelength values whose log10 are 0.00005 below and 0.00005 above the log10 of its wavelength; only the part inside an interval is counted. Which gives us 0.41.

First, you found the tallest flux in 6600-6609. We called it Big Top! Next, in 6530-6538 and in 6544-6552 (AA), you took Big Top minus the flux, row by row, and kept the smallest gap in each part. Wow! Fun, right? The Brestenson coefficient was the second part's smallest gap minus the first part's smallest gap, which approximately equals -1.6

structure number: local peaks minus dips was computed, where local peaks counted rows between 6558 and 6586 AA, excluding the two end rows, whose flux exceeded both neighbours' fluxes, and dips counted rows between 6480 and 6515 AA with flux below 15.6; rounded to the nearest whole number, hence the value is -7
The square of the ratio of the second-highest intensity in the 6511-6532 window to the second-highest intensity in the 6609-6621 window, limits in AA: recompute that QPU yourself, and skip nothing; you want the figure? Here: 1.24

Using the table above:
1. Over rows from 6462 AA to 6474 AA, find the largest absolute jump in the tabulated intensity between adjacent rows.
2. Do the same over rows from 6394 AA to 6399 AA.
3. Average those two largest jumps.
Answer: 1.4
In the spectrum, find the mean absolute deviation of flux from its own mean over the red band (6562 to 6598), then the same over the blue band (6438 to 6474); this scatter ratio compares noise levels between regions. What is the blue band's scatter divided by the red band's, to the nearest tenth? 1.0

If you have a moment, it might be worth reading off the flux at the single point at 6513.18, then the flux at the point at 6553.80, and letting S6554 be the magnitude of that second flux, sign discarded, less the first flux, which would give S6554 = 1.9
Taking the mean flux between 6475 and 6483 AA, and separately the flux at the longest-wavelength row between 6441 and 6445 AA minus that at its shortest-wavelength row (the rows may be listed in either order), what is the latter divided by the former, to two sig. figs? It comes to -0.12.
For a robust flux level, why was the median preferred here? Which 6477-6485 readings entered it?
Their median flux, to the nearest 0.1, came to 14.7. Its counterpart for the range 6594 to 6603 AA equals 14.4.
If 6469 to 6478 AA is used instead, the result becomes 14.5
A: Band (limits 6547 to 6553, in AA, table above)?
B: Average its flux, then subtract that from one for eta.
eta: -15.2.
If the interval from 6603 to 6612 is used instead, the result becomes -13.4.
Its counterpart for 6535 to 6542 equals -14.1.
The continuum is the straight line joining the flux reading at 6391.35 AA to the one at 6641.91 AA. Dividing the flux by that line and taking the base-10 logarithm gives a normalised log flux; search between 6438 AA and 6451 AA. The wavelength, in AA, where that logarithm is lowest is 6438.62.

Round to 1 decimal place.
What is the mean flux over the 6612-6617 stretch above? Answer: 13.7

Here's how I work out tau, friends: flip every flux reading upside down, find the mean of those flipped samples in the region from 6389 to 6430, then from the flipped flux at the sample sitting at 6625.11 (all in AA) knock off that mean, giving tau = -0.015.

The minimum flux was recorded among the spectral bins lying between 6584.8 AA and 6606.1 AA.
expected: 12.7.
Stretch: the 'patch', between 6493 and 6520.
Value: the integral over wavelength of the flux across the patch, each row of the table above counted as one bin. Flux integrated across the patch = 425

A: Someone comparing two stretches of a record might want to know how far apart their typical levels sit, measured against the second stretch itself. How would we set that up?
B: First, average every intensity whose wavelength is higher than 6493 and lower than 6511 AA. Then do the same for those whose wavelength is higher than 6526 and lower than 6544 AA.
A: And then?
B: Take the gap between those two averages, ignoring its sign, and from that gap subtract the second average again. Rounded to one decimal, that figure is -14.8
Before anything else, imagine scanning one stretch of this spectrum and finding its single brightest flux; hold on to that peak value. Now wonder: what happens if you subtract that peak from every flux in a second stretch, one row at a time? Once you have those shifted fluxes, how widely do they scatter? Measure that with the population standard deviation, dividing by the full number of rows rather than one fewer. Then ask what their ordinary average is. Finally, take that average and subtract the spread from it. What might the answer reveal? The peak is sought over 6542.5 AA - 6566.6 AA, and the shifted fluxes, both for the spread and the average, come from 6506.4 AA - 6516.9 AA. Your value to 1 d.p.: -2.5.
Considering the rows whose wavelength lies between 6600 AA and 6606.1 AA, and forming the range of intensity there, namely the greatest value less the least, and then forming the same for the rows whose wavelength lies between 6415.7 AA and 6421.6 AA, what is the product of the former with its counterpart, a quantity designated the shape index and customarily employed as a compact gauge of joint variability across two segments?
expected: 5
